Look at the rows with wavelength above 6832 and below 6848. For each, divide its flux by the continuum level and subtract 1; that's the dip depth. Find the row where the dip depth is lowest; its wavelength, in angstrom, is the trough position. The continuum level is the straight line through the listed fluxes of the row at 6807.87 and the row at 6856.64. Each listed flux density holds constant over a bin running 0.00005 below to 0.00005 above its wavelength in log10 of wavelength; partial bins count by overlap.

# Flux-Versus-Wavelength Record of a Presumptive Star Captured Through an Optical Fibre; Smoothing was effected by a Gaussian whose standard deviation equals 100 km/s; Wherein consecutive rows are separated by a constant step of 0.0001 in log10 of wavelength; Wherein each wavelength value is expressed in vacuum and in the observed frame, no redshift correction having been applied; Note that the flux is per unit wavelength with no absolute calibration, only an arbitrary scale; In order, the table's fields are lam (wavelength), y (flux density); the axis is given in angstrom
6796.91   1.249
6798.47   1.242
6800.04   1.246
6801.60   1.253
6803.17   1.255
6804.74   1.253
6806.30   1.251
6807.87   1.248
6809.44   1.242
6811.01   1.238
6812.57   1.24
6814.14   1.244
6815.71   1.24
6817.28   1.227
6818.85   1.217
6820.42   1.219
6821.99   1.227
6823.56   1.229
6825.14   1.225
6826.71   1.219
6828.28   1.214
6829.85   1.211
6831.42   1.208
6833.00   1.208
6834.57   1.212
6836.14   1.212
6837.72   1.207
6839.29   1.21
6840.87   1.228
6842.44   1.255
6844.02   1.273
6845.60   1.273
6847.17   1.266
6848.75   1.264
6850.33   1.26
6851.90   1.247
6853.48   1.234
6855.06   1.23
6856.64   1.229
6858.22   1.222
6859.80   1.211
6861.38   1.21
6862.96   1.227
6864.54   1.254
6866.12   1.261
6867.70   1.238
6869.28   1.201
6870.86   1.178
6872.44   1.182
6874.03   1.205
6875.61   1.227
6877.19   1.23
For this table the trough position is 6833.00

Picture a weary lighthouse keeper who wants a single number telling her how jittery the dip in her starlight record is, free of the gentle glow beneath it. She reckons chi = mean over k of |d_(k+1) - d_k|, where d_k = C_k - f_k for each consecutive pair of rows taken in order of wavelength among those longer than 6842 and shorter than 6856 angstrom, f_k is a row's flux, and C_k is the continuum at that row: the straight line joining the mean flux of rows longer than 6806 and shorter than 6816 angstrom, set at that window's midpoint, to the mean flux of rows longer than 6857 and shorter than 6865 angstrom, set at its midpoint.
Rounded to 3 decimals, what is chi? 0.007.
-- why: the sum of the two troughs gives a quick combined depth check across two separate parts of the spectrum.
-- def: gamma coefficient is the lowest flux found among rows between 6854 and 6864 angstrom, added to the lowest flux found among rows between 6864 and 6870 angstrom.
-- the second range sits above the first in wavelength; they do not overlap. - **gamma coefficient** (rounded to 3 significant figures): 2.41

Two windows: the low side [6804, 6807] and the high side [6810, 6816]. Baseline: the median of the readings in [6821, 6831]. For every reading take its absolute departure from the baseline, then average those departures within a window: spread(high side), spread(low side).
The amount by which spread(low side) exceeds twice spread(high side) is -0.007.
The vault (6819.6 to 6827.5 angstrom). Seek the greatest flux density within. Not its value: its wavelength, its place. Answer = 6823.56 angstrom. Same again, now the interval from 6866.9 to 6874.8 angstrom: 6867.70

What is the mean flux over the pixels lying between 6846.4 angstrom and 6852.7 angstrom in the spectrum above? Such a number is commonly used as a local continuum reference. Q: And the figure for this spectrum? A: 1.26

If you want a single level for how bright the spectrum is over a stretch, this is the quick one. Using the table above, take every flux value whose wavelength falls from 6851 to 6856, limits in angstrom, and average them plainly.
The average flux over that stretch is 1.24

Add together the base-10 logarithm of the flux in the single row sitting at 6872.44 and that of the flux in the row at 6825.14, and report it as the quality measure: 0.16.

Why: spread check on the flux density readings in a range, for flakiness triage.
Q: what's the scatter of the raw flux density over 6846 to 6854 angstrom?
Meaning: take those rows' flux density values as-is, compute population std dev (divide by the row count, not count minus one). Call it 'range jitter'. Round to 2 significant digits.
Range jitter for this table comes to 0.012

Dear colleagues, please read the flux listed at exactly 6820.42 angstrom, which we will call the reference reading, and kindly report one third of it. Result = 0.406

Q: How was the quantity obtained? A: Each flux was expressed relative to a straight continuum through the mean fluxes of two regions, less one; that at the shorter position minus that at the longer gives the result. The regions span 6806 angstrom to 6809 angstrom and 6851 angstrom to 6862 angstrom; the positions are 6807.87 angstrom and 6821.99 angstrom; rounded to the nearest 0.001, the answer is 0.012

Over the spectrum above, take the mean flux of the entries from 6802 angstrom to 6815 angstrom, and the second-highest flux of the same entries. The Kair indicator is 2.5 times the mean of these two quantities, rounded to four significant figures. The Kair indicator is 3.124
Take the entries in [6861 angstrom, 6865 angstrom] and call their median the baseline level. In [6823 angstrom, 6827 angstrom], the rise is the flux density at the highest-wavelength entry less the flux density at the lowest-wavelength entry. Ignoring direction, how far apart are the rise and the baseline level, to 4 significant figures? 1.237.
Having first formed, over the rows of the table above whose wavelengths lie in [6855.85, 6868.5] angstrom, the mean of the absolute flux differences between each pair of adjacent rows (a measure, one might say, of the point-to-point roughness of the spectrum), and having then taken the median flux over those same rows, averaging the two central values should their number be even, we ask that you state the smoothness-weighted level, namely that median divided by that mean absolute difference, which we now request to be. 92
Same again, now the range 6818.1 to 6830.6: 284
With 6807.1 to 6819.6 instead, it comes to 202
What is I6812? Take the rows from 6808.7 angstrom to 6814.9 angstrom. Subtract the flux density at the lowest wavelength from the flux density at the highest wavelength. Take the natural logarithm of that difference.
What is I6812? -6.2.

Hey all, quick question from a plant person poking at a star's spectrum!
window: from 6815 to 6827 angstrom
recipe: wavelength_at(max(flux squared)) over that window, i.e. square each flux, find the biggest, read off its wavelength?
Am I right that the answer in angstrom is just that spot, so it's 6815.71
